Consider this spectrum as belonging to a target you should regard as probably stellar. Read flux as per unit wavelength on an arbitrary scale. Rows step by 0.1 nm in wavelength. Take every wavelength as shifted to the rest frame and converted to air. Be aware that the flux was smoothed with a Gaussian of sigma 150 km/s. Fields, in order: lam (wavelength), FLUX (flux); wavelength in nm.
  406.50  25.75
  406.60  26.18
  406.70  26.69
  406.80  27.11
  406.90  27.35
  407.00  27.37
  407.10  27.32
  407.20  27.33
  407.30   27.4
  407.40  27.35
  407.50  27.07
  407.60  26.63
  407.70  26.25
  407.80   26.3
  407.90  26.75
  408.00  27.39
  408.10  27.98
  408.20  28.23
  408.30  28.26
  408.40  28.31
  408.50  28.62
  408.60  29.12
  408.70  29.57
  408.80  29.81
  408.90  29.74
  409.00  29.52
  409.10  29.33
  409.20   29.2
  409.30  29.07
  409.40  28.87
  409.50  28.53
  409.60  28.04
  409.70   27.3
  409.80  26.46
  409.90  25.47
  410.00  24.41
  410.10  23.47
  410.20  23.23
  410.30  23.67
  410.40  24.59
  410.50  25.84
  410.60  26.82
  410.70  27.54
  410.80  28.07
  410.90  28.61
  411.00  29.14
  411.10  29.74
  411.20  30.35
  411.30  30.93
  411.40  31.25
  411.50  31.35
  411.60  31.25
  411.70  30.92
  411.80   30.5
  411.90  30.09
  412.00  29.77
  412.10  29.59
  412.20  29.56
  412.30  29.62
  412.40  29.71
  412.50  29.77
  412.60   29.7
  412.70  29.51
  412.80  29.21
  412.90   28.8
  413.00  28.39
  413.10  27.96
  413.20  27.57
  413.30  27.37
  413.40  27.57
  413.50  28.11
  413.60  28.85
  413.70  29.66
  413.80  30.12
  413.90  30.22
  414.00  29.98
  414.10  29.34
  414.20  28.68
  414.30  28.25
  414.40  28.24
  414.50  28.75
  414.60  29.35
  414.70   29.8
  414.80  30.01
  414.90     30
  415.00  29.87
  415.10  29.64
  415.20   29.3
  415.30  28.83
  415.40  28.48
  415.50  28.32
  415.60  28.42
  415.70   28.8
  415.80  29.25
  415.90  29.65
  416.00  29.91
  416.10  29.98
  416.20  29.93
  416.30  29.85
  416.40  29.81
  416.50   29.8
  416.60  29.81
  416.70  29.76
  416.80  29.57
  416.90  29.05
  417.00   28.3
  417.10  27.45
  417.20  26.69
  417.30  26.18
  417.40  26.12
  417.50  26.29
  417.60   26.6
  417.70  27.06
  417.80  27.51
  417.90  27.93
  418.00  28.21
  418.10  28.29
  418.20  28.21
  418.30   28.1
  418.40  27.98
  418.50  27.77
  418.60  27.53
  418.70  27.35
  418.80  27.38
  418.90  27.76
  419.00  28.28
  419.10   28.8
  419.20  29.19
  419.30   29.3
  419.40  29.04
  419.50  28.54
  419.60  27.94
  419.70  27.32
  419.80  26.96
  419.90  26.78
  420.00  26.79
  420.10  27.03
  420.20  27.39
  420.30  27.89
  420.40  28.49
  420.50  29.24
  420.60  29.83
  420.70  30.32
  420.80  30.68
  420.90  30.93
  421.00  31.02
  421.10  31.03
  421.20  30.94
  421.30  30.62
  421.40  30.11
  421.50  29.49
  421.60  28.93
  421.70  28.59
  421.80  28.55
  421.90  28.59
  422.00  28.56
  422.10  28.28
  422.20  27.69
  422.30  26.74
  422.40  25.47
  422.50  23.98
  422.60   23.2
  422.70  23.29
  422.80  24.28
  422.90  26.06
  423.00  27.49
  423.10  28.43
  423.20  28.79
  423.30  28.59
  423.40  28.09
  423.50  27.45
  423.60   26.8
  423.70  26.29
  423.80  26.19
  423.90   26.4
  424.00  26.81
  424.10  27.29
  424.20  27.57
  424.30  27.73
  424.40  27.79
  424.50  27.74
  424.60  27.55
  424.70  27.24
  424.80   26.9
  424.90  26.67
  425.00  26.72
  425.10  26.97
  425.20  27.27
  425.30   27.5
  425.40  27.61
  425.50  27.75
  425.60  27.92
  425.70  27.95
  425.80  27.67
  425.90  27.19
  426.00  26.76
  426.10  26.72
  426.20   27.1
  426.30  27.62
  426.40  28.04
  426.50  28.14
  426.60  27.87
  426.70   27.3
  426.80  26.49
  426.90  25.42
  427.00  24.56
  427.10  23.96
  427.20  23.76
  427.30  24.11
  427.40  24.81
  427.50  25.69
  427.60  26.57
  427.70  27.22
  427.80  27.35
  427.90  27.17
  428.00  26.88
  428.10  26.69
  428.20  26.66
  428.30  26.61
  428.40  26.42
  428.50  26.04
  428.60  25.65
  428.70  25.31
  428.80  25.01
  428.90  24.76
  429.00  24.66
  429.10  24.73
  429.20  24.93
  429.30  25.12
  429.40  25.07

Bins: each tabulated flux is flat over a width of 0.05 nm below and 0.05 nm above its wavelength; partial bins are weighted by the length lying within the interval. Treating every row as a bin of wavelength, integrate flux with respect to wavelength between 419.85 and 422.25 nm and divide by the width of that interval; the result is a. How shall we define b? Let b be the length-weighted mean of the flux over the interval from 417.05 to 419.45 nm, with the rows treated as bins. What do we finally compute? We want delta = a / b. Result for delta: 1.05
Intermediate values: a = 29.1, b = 27.7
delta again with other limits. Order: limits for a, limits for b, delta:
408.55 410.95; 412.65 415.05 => 0.94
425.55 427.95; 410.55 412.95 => 0.90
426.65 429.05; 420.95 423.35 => 0.93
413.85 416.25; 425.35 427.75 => 1.10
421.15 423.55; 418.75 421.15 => 0.96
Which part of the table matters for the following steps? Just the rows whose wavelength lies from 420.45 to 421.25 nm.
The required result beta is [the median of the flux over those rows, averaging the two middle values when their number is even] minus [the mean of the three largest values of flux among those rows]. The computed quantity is -0.2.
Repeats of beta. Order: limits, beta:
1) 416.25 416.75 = 0.0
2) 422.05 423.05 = -2.1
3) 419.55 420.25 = -0.5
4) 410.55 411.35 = -1.5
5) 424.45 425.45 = -0.4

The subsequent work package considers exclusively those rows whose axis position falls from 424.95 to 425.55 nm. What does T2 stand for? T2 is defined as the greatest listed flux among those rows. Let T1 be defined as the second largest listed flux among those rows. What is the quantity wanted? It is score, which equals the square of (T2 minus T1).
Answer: 0.02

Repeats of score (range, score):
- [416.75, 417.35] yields 0.27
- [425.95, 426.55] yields 0.01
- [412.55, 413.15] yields 0.04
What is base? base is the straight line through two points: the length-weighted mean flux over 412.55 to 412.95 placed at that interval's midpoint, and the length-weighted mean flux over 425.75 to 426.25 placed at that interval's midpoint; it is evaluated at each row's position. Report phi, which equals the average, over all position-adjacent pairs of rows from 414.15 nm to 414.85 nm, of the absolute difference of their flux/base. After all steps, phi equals 0.0130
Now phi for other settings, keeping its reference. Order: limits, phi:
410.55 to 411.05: 0.0201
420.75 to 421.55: 0.0096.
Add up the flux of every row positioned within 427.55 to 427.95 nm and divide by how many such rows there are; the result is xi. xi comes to 27.1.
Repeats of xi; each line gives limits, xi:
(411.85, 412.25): 29.8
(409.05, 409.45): 29.1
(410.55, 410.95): 27.8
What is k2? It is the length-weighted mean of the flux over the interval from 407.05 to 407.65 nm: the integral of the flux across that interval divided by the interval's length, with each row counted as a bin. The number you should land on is 27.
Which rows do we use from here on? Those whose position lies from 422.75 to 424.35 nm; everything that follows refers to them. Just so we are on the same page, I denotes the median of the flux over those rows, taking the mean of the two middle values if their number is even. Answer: 27.4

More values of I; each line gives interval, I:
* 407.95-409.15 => 28.9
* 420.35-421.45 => 30.6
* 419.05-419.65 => 28.9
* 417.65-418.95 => 27.8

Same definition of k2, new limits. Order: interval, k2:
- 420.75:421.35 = 31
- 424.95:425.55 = 27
